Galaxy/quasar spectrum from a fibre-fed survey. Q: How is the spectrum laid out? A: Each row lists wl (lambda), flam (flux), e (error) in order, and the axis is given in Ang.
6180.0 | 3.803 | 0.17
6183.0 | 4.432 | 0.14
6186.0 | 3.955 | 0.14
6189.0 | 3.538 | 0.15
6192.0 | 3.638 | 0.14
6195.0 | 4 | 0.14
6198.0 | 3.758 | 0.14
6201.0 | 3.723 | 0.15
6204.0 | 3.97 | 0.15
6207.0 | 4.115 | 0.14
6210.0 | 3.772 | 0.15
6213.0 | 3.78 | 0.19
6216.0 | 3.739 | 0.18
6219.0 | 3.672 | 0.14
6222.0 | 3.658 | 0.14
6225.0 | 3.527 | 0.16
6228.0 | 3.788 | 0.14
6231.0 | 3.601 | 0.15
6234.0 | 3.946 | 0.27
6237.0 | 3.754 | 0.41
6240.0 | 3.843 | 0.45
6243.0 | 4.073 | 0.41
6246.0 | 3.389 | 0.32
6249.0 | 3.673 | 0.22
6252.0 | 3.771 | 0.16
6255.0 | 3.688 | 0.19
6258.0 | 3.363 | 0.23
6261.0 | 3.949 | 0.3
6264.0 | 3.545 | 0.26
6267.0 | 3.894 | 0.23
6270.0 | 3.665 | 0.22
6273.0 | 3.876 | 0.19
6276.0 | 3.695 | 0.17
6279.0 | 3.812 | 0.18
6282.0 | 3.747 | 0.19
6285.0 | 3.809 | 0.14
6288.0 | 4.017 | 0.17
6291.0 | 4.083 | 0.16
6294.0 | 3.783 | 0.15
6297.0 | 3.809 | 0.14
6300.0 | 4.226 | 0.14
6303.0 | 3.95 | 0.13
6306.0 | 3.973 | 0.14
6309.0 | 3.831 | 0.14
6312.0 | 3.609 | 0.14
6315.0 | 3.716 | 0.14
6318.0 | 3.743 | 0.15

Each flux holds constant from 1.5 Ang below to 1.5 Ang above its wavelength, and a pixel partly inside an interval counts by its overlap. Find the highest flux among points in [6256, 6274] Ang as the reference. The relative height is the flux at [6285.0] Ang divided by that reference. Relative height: 0.96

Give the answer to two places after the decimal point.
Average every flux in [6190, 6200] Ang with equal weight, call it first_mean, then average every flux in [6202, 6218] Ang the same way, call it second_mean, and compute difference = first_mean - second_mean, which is -0.08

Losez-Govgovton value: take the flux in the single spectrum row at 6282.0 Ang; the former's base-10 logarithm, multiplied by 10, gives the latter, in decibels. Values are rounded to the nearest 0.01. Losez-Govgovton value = 5.74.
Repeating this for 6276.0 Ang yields 5.68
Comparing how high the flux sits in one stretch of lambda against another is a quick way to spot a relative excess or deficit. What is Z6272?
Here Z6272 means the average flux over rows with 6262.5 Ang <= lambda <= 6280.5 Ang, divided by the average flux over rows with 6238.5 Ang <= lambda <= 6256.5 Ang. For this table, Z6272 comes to 1.00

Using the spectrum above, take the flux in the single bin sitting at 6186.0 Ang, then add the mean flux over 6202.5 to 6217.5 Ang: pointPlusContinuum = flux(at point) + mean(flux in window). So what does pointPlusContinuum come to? 7.8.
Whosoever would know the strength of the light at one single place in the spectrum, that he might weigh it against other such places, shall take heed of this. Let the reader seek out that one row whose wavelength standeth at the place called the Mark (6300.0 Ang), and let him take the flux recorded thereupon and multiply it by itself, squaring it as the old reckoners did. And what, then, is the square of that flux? 17.9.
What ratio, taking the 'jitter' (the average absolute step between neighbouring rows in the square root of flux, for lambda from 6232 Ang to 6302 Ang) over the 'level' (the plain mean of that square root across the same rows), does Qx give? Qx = 0.031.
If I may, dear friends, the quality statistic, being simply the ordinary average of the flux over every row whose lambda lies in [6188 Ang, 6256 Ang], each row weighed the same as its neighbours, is 3.76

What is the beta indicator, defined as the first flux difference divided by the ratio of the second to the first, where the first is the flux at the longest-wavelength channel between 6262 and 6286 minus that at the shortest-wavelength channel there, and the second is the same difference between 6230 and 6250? 0.97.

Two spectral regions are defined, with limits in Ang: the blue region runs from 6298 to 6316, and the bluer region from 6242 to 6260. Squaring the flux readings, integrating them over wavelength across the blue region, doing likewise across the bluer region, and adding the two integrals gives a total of 514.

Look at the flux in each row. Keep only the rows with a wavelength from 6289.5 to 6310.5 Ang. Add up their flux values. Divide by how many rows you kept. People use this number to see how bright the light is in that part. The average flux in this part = 3.95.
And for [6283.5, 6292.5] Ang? 3.97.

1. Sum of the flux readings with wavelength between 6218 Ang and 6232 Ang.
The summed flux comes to 18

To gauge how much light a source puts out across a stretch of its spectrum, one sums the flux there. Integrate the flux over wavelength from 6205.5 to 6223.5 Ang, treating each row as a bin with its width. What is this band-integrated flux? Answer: 68.2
